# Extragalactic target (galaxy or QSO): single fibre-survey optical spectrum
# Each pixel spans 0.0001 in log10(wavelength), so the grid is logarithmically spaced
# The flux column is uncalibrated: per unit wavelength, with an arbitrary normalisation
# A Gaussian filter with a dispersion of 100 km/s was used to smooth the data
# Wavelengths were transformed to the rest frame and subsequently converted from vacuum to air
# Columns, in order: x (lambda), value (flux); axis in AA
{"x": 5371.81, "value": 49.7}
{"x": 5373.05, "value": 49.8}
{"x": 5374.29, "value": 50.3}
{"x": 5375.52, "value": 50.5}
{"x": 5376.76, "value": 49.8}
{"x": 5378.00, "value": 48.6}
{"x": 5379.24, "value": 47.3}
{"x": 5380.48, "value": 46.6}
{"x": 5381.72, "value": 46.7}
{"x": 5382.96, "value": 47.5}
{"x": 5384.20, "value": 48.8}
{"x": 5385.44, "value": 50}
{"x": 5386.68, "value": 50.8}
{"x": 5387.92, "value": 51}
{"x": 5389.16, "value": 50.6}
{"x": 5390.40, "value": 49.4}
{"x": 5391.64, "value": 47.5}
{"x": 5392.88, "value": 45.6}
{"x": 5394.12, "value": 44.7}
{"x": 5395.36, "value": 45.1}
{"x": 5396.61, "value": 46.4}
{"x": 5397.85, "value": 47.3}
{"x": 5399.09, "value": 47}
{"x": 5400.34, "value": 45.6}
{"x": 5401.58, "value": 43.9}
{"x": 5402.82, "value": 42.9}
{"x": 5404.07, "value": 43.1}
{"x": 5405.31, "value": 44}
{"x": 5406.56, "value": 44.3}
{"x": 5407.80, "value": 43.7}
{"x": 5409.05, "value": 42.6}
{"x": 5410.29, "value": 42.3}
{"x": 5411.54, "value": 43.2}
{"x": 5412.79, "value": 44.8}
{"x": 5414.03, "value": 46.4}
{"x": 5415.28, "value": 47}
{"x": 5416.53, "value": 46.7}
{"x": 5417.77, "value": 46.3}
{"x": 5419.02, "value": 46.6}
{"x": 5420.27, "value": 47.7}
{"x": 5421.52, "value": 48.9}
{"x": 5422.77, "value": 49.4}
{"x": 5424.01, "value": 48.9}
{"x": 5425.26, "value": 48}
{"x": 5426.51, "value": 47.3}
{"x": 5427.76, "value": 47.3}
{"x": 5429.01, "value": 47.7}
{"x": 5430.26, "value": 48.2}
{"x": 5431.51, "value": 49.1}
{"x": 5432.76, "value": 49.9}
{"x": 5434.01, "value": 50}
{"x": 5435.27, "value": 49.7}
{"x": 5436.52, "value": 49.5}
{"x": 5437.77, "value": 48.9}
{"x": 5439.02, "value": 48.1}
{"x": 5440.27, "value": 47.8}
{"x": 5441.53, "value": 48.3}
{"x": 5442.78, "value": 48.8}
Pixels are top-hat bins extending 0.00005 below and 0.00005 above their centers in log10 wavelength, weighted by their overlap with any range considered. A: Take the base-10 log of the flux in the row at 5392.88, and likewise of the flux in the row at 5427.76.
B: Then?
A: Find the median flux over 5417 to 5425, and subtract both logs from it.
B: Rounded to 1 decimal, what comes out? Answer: 45.0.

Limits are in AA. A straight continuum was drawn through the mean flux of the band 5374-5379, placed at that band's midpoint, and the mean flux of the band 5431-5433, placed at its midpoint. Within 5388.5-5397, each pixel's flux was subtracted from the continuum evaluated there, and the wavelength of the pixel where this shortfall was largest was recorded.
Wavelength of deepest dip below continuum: 5394.12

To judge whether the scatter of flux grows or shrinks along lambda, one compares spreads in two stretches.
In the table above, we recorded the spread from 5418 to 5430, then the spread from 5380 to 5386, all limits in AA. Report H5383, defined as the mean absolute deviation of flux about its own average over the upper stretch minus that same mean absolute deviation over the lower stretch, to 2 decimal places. -0.45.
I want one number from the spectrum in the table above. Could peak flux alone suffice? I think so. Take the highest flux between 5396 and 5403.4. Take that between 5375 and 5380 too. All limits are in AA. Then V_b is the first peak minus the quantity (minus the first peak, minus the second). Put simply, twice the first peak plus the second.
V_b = 145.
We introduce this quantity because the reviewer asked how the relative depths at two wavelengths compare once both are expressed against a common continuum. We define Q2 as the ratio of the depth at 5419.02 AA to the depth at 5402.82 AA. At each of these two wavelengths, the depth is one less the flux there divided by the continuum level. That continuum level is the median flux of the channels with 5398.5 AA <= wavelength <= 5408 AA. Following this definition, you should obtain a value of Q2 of -2.5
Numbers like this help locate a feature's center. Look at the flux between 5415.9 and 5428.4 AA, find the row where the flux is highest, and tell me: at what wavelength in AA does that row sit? 5422.77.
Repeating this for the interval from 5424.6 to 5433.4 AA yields 5432.76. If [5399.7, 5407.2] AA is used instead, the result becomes 5400.34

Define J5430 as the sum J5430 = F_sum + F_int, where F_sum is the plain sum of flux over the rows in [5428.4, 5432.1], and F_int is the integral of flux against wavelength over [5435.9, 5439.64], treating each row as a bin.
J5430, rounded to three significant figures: 328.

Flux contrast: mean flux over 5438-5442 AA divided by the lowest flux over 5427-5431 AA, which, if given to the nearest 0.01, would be 1.02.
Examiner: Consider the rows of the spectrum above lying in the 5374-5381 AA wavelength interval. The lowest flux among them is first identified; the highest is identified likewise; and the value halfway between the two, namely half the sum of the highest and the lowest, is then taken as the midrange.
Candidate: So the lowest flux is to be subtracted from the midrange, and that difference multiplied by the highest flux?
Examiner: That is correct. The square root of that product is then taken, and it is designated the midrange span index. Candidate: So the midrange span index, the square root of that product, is 9.9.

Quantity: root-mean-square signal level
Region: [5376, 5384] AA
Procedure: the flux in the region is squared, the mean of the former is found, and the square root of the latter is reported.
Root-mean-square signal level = 47.8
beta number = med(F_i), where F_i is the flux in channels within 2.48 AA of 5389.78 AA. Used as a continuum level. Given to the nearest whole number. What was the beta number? 50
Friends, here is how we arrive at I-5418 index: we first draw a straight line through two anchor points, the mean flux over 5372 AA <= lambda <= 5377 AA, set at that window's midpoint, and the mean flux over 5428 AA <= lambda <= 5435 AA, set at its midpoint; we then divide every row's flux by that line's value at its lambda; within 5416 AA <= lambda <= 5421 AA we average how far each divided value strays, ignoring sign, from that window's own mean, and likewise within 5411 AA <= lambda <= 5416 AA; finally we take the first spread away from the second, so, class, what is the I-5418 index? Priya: 0.019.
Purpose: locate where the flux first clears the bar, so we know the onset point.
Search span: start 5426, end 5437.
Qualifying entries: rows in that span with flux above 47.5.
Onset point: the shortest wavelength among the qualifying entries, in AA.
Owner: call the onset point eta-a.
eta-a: 5429.01 AA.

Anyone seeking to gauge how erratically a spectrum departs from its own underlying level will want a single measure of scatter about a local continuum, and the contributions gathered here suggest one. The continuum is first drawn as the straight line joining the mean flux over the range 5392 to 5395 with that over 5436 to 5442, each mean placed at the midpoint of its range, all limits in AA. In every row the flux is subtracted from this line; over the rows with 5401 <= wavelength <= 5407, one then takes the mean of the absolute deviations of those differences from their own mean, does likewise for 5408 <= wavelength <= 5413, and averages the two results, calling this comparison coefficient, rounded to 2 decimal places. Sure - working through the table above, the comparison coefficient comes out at 0.60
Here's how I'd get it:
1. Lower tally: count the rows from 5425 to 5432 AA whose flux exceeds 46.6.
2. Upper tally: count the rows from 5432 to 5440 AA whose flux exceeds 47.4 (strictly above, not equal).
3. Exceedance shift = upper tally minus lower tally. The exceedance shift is 0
